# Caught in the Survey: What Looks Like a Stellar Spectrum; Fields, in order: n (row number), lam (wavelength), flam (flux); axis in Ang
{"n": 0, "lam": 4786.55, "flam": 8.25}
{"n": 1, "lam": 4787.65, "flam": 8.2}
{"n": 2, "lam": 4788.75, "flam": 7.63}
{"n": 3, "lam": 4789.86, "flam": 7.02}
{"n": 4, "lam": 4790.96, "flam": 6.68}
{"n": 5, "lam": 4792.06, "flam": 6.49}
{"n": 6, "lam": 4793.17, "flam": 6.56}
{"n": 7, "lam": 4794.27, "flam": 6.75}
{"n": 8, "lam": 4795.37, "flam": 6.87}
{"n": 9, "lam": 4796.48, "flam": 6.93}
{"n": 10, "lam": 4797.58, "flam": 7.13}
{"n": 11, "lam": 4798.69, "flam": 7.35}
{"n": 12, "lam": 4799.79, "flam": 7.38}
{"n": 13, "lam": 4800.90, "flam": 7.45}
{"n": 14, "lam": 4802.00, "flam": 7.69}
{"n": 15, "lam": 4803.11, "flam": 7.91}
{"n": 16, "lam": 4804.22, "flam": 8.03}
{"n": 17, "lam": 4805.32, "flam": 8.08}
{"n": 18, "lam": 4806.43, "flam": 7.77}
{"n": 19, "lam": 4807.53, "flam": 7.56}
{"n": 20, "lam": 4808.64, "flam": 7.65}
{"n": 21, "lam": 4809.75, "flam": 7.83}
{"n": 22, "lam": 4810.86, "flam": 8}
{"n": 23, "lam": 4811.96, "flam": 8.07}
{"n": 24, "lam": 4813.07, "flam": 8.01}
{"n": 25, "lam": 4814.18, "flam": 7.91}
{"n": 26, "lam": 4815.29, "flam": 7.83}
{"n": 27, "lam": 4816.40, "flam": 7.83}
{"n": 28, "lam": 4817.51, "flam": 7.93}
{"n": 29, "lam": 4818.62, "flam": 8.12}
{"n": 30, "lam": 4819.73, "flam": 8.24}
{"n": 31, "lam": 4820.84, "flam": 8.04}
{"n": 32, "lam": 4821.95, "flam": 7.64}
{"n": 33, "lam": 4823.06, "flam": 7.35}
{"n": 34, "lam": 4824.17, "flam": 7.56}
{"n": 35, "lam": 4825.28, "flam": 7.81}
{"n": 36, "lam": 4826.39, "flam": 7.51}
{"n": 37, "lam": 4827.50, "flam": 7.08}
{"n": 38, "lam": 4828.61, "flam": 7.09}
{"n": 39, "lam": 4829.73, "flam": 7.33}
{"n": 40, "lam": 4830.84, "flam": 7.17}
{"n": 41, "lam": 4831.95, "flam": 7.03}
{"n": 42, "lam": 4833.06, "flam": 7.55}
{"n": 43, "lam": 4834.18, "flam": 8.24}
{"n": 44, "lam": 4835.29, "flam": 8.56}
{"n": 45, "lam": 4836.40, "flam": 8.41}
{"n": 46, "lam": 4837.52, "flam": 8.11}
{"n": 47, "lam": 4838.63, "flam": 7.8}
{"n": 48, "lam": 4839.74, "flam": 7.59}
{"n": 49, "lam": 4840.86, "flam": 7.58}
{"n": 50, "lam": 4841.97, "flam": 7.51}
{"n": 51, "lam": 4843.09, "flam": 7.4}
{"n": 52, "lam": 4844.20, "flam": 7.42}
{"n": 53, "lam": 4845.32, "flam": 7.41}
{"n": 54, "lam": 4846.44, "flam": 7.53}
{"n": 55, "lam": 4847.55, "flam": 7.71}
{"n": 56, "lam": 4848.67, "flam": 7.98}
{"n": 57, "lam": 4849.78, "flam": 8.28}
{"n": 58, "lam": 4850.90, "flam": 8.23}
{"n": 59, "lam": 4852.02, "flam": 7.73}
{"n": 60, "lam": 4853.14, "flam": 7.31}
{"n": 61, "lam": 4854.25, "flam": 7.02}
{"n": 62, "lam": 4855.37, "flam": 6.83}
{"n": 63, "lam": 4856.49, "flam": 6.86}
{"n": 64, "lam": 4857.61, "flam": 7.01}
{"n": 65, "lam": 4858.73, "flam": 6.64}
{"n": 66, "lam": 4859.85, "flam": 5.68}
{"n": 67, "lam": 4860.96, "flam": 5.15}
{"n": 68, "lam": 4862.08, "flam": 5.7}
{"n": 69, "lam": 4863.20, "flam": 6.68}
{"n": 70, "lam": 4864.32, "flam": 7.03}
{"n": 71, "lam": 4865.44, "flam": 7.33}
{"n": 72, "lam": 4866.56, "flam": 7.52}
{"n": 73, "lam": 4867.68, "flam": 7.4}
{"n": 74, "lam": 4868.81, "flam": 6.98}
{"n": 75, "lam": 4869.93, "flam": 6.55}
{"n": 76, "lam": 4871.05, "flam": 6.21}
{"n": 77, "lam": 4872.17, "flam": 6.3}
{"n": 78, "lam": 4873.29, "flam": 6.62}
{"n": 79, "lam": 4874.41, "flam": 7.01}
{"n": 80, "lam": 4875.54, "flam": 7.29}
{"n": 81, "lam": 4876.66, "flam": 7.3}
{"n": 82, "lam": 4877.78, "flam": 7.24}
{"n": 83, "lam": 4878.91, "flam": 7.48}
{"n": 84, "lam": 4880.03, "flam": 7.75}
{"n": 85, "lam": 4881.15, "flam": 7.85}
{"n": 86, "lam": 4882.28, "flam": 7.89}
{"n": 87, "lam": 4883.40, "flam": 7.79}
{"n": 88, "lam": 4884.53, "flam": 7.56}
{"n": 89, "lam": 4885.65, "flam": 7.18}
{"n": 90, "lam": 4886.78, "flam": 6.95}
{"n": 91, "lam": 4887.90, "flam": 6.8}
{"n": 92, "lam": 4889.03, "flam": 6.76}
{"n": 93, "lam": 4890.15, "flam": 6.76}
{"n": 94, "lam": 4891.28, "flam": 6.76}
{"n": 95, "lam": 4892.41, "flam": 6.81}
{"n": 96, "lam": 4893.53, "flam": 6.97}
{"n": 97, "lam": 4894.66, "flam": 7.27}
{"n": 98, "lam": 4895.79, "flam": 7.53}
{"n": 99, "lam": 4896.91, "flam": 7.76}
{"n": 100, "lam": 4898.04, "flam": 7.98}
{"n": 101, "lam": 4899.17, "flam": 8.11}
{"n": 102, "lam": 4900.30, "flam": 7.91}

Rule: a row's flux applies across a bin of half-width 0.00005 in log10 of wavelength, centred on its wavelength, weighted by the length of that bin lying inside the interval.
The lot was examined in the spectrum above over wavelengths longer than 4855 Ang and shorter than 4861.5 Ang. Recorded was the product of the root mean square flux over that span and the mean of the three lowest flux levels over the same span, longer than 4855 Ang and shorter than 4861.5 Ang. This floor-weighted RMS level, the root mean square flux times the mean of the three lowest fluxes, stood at 37.3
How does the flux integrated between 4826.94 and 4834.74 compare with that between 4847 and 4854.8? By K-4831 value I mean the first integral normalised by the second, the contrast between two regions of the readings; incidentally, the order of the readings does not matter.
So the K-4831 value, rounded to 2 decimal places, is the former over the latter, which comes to 0.95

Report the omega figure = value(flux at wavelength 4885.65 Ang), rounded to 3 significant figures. 7.18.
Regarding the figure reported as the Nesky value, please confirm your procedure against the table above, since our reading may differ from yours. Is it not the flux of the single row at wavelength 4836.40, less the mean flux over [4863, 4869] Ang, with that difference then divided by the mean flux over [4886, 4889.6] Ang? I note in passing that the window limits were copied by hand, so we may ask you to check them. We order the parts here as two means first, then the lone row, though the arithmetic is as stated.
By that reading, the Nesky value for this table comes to 0.18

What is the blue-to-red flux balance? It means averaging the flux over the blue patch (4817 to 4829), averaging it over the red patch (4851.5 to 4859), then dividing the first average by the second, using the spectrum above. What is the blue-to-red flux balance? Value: 1.087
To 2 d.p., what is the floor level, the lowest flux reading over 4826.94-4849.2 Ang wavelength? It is 7.03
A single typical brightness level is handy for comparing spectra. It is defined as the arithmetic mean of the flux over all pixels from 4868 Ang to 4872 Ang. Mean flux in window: 6.6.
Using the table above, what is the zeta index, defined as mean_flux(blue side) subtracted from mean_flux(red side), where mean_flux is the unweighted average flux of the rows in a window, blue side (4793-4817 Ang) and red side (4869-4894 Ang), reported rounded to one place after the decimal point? -0.5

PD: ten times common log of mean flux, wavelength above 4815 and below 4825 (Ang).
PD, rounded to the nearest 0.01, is 8.94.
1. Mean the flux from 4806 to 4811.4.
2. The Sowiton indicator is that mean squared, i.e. 60.2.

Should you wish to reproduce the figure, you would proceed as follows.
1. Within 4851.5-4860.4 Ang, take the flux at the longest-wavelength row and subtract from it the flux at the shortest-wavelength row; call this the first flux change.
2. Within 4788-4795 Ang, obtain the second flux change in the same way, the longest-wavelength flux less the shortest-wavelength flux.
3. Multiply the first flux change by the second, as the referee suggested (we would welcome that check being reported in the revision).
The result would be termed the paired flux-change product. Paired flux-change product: 1.8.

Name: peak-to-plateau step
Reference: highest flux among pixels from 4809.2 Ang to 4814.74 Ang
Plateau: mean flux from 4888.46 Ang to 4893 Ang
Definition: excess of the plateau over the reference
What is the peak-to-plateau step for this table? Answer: -1.3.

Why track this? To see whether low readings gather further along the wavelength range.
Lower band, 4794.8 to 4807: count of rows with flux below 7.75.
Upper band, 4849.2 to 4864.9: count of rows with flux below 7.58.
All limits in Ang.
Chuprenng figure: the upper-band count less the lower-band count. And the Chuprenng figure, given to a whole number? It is 4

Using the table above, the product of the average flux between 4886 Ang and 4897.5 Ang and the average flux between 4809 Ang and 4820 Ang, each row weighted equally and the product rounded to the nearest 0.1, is 56.1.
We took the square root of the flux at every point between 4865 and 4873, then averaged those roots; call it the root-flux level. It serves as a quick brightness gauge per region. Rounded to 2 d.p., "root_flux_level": 2.62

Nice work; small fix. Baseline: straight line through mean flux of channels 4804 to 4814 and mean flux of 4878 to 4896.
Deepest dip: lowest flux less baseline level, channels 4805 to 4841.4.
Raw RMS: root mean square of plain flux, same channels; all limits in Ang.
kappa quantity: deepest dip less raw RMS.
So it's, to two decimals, -8.45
